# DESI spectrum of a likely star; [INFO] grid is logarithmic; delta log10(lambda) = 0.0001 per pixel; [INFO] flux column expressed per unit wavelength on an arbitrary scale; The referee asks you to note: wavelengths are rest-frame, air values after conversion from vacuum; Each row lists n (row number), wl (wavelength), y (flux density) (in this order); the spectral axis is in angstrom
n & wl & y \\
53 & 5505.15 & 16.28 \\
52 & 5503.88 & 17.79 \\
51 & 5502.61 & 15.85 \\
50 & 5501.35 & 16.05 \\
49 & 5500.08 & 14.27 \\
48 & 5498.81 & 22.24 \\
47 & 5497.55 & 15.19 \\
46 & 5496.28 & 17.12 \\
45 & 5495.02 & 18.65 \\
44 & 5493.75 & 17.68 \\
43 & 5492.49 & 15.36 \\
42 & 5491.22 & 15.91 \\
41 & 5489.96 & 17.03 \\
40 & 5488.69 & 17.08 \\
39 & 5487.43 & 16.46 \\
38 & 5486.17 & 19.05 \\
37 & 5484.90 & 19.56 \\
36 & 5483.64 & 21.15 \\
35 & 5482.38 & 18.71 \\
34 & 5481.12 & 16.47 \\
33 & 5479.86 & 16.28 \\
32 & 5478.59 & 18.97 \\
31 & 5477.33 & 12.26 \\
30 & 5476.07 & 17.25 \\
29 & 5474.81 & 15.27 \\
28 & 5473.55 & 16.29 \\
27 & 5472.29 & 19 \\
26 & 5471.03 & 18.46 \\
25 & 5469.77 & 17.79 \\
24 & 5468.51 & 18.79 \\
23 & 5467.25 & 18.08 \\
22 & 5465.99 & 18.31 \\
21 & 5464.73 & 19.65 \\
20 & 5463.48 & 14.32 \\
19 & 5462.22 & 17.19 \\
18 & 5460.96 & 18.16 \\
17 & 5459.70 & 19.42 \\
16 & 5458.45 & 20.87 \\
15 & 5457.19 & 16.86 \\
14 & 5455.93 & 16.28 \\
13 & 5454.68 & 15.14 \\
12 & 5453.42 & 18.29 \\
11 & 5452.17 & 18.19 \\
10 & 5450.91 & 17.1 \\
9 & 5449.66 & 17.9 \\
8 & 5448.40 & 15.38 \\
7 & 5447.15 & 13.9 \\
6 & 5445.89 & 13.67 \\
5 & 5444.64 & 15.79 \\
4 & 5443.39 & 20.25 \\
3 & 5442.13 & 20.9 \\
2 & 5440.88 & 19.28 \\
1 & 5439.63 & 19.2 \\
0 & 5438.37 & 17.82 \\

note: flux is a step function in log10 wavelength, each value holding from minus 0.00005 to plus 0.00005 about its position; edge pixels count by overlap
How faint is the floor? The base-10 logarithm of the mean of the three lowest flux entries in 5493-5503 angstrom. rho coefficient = 1.18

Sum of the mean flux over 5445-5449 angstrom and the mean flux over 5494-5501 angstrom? 31.8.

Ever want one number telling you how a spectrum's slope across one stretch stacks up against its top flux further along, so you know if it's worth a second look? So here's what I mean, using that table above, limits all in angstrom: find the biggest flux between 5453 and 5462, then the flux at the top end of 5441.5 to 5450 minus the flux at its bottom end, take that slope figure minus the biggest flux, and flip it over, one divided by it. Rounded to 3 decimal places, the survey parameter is -0.042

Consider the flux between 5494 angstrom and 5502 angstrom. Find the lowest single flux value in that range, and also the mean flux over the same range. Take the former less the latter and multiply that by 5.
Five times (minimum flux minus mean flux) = -15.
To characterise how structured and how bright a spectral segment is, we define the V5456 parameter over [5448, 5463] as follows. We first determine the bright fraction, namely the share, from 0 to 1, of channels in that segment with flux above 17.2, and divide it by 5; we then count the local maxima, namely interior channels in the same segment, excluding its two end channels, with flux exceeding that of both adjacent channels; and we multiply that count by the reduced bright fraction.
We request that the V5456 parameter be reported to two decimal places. 0.30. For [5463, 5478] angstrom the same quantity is 0.53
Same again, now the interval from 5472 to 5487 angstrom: 0.35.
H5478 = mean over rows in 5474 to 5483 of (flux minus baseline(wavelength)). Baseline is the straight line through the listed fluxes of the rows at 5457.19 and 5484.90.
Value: -2.5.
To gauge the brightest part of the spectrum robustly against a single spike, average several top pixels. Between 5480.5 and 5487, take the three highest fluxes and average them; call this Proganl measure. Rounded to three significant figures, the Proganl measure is 19.9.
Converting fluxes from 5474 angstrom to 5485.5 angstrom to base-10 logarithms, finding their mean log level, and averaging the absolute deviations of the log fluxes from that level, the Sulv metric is 0.052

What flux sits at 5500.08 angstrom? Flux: 14.27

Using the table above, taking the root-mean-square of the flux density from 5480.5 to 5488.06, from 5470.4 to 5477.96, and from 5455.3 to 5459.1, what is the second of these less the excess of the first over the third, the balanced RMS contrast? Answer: 16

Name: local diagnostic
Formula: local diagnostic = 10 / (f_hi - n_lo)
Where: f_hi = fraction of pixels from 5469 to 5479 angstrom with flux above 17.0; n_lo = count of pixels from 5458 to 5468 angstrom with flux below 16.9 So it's -27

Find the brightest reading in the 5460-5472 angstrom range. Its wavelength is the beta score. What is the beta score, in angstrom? 5464.73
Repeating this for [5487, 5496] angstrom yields 5495.02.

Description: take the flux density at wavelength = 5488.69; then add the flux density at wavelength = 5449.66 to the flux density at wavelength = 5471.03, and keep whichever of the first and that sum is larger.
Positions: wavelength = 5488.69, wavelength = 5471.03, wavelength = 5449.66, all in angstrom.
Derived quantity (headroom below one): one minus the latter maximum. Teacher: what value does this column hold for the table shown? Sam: -35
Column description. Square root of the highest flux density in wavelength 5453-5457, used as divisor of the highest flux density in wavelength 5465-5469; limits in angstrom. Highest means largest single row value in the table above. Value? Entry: 4.4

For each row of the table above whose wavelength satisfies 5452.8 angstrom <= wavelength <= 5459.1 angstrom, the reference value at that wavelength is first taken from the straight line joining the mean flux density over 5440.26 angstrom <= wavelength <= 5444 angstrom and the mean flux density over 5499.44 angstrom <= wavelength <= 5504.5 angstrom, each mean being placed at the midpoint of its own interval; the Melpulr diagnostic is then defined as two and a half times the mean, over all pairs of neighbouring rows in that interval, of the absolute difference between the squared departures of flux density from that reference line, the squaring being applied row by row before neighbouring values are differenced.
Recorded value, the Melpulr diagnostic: 18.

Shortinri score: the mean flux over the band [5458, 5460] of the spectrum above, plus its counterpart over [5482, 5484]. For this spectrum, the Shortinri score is 40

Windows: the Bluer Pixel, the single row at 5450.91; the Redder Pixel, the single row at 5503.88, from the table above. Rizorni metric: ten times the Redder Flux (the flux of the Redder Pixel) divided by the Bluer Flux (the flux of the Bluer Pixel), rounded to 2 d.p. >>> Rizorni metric 10.40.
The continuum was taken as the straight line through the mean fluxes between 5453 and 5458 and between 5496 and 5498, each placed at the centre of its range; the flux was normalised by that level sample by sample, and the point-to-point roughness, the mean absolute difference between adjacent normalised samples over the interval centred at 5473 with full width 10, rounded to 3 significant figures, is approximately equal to 0.112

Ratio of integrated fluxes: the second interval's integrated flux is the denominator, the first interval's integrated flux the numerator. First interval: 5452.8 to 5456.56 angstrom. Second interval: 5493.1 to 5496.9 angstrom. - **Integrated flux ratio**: 0.92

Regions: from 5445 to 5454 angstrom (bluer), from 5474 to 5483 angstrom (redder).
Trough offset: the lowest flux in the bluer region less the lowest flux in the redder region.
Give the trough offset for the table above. 1.4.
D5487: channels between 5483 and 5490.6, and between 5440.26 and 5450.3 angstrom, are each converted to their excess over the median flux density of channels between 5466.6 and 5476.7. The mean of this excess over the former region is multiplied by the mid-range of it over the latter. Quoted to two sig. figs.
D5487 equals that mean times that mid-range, -0.29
